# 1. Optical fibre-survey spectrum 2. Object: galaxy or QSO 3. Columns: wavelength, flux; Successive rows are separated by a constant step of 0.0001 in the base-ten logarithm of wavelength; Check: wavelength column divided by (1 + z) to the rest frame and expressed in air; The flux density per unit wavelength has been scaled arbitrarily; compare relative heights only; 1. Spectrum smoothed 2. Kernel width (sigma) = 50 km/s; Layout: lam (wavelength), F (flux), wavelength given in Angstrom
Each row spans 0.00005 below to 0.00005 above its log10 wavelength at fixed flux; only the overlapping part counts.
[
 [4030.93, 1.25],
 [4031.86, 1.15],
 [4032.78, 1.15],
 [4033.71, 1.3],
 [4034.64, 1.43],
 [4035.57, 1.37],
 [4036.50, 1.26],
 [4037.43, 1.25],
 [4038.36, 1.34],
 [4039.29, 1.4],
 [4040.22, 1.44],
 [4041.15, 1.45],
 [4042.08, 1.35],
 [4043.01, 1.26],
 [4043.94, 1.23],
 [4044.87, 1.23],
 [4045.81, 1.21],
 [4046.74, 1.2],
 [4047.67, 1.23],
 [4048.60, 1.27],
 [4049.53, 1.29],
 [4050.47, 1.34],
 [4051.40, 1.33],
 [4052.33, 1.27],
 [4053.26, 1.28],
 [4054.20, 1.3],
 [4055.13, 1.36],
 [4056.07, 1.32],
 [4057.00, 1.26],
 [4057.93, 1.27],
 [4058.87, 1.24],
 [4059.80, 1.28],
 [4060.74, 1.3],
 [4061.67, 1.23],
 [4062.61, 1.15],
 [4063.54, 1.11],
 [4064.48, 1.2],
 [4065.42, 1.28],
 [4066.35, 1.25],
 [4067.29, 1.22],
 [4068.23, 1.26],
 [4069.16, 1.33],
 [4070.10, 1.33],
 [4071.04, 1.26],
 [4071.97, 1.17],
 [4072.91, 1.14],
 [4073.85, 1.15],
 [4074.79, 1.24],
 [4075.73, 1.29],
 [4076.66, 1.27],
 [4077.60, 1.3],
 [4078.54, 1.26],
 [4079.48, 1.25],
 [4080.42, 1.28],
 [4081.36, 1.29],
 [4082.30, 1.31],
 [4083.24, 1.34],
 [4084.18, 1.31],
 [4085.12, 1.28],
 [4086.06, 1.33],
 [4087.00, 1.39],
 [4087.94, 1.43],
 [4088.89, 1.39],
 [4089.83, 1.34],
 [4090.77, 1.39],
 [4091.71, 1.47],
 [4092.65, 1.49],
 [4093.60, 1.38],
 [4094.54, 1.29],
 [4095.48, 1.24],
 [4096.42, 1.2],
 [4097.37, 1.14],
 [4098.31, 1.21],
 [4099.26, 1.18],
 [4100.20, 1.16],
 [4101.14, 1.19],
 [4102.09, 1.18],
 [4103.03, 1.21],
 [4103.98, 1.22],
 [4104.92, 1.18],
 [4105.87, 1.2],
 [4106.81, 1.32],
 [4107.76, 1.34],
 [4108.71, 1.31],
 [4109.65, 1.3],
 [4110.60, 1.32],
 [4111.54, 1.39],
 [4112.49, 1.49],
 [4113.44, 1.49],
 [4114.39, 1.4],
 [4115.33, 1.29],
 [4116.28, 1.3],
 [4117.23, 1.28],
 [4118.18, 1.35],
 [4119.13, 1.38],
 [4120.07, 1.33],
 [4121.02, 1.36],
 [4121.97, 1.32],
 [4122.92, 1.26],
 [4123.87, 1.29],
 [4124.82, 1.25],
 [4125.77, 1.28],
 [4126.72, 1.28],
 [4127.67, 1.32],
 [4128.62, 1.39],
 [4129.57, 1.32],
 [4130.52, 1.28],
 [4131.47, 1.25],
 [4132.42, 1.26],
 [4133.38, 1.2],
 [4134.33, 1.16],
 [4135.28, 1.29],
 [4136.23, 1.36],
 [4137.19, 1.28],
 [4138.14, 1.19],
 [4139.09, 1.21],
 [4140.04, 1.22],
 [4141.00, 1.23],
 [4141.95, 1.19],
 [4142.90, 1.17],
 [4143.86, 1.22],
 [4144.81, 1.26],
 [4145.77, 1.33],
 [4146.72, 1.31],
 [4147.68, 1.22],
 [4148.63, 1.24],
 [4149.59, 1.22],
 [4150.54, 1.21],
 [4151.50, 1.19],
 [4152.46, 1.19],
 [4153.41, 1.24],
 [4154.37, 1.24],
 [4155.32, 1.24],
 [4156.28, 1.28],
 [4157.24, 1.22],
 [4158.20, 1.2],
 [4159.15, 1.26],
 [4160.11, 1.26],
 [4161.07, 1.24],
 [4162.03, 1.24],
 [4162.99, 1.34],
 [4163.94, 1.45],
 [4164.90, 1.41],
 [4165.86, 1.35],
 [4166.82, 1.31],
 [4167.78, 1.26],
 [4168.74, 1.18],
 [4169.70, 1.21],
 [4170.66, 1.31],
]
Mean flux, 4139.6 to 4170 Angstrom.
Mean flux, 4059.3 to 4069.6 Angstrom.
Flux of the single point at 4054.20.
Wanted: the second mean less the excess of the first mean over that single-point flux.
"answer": 1.28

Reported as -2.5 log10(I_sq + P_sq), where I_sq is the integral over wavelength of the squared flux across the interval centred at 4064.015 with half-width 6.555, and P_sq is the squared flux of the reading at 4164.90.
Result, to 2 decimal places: -3.38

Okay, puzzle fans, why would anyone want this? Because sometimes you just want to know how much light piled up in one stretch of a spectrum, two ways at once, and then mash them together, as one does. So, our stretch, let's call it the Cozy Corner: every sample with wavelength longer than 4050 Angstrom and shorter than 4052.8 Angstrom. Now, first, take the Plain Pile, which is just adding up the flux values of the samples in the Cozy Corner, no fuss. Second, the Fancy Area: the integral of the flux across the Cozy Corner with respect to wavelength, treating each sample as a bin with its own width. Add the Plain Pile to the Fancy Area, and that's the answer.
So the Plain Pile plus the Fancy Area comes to 7.62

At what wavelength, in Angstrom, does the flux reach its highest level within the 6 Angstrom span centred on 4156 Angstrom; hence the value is 4156.28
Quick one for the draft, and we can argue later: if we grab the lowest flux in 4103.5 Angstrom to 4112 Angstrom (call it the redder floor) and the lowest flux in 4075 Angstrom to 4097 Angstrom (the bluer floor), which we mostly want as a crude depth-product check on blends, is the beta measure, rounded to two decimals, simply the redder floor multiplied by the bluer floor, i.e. 1.42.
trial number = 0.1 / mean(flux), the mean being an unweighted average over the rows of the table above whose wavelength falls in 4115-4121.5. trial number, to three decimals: 0.075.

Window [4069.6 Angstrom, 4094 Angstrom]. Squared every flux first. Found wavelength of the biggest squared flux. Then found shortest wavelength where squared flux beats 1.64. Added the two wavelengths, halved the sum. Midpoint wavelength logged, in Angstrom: 4081.4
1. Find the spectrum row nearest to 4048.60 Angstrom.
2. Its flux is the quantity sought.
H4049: 1.27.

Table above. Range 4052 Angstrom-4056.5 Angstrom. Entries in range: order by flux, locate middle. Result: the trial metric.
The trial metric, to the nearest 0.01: 1.30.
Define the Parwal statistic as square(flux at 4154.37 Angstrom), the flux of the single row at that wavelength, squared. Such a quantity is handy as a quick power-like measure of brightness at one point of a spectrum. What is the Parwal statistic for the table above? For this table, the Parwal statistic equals 1.54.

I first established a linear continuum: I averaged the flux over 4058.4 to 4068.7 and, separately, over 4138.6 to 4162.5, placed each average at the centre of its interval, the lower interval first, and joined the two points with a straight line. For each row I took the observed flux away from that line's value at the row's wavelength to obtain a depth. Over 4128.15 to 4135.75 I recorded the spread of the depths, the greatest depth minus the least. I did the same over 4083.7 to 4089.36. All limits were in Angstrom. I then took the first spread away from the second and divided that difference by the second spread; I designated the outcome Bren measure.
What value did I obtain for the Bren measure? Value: -0.54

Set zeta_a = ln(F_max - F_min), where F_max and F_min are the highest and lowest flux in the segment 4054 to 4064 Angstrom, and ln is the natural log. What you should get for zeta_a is -1.39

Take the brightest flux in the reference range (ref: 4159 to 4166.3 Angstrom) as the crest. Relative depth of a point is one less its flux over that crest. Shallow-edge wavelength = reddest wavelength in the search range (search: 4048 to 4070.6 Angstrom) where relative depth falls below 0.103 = 4070.10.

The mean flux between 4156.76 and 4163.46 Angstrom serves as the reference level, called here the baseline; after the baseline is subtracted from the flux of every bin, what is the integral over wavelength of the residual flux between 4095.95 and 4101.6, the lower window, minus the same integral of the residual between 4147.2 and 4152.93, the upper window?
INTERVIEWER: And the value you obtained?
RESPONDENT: -0.18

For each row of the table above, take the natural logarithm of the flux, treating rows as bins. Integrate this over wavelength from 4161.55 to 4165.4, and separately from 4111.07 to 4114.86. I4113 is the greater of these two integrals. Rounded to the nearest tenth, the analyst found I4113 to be 1.4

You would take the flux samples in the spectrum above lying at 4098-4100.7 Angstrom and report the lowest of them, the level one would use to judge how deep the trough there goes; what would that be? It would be 1.16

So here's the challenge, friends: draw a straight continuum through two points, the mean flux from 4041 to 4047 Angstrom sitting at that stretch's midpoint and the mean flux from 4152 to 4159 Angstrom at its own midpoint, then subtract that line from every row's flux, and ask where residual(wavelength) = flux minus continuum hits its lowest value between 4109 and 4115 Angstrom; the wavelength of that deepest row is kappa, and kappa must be 4109.65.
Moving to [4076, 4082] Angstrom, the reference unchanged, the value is 4079.48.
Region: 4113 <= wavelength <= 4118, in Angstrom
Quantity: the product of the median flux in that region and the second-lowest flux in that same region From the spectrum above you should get 1.68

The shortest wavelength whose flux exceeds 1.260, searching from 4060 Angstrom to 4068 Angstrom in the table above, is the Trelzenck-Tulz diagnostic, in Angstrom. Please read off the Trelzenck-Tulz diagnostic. 4060.74 Angstrom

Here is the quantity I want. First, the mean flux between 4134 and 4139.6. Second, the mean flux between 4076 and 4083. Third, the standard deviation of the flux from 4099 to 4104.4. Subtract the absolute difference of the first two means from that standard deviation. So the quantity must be -0.01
